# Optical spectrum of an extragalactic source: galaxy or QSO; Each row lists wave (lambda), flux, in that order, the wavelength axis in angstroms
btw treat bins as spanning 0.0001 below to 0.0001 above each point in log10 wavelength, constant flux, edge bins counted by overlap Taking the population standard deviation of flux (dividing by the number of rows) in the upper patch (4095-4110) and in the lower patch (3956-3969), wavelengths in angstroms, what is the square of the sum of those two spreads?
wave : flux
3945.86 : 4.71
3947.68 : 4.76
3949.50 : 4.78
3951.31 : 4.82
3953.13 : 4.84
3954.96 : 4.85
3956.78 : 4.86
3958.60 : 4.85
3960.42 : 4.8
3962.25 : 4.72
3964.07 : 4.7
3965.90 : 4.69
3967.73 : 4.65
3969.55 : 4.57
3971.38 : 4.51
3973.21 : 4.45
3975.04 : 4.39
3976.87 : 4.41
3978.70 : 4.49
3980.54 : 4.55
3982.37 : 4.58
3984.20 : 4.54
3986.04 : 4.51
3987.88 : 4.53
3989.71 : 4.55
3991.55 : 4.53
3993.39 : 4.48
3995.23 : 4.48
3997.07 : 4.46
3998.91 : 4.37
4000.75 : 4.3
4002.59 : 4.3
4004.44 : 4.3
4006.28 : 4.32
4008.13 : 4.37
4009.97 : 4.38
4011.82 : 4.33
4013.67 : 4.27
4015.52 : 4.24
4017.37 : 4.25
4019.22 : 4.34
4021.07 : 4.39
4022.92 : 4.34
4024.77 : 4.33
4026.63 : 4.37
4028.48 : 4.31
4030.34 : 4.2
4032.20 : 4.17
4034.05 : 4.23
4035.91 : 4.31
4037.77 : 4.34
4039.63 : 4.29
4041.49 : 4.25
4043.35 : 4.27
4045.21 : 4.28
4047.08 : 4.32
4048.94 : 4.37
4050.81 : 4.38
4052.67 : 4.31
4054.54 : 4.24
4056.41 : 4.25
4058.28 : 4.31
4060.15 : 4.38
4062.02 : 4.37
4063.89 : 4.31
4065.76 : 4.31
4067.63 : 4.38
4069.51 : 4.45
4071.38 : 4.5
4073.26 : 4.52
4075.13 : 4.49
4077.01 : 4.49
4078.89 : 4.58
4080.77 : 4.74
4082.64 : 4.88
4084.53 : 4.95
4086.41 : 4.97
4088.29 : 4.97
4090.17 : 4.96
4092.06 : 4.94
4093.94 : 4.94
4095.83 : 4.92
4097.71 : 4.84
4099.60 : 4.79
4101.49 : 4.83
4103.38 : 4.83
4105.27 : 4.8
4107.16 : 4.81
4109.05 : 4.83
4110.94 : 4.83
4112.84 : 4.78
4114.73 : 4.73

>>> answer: 0.013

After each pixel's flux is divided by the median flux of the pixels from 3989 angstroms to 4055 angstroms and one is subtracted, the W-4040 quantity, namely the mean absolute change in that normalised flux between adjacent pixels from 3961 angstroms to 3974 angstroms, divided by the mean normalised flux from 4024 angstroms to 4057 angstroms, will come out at -1.5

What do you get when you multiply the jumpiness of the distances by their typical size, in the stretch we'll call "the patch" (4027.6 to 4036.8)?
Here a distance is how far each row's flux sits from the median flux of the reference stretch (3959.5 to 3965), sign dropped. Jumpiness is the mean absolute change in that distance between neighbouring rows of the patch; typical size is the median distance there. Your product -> 0.034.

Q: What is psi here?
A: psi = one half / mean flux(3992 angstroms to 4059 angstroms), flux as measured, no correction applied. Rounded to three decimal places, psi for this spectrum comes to 0.116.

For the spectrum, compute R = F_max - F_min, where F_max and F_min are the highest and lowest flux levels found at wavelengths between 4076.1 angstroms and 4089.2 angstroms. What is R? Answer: 0.48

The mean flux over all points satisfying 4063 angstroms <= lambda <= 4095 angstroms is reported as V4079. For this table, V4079 4.67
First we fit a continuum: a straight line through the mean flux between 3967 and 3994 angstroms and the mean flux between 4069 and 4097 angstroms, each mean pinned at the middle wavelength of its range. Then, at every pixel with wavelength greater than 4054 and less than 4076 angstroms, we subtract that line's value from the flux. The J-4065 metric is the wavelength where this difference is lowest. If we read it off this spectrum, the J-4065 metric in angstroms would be 4054.54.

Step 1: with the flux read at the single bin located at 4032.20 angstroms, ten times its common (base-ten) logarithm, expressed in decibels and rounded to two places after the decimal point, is 6.20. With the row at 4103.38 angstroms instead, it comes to 6.84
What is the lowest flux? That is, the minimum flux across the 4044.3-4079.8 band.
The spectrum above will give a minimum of 4.24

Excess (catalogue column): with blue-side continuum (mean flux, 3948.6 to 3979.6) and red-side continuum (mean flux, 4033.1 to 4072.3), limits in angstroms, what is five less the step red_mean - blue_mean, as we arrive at 5.3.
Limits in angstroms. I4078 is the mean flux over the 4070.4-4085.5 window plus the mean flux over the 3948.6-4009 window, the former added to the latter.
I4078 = 9.2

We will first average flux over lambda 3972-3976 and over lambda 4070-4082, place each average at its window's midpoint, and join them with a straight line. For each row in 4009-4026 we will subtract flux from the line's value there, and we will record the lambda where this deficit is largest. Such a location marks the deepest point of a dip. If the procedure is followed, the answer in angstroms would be 4015.52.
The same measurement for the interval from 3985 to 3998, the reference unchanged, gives 3997.07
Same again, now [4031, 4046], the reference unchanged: 4032.20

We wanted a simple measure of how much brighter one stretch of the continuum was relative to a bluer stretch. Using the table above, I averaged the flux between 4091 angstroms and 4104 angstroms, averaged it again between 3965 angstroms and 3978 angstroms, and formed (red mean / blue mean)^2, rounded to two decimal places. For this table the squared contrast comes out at 1.16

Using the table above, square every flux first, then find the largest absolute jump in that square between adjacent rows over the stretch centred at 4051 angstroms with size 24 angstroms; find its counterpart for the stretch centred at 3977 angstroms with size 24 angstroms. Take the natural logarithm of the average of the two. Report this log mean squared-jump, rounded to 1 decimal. -0.4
